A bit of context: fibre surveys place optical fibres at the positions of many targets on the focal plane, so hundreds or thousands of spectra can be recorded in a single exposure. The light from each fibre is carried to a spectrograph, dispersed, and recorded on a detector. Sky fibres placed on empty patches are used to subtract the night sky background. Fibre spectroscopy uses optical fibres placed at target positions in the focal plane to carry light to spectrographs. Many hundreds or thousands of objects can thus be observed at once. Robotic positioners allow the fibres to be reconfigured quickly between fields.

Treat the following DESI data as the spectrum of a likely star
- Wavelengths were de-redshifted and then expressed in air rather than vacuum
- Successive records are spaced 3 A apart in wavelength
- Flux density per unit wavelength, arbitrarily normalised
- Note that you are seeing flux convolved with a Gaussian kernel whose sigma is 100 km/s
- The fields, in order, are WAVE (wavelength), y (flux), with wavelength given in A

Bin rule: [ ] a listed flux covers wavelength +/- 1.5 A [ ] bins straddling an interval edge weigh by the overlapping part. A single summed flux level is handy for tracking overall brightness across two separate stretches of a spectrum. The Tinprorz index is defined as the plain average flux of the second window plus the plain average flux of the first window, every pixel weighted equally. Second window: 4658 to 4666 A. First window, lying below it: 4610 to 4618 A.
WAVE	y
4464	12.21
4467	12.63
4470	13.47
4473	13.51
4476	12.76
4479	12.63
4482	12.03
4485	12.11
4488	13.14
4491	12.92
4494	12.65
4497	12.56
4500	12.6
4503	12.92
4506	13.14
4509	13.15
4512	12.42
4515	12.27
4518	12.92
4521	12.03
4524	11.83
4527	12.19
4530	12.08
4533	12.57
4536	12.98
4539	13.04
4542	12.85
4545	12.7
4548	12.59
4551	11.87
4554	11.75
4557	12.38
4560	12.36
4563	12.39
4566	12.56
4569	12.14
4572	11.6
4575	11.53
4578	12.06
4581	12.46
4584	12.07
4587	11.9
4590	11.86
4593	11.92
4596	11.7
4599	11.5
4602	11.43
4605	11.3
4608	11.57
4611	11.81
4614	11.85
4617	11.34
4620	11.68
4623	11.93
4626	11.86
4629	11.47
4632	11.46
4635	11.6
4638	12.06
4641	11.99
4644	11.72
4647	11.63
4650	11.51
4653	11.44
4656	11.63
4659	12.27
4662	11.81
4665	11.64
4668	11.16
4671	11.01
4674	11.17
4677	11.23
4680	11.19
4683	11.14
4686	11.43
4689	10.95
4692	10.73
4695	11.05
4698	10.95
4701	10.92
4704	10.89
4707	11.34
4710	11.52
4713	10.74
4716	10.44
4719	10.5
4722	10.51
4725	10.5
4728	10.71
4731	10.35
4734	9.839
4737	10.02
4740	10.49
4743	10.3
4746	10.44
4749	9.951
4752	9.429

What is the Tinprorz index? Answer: 23.6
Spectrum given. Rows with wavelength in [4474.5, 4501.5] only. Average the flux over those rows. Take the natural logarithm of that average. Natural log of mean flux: 2.53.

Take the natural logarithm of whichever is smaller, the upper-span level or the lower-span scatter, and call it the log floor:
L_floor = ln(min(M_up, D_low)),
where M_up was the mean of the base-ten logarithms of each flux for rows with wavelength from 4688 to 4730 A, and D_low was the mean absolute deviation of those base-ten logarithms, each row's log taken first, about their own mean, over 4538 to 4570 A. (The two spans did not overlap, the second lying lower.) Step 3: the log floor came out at -4.57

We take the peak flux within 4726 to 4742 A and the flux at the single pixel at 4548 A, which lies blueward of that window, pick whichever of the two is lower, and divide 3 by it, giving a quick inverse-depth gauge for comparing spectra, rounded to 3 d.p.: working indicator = 0.280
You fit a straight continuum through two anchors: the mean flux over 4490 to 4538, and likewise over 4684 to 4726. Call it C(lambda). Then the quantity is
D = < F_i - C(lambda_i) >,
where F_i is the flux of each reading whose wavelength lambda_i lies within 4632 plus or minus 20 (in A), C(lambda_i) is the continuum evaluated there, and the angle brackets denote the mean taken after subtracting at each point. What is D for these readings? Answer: 0.16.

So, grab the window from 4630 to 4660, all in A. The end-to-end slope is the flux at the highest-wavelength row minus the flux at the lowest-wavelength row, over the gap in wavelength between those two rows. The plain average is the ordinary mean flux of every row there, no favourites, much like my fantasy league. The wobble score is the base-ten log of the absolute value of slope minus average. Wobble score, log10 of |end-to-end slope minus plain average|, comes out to 1.07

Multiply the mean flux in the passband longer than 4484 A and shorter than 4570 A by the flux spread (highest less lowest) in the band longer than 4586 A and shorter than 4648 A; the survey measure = 10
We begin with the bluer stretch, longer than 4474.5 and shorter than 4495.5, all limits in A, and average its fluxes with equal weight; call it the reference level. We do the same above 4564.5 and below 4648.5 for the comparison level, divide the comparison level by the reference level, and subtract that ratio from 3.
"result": 2.07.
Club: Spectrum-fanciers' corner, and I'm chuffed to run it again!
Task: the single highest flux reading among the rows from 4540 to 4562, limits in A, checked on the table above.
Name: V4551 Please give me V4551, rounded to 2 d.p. 12.85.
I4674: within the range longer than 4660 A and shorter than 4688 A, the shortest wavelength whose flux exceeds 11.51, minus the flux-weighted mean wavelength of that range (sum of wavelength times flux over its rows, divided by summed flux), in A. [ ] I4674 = -11.9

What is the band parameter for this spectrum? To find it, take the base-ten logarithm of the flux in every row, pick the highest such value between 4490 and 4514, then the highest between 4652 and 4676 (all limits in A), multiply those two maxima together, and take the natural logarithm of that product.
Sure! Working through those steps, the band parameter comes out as 0.197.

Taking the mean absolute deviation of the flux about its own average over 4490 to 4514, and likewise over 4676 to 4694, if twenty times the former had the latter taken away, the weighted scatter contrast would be 4.6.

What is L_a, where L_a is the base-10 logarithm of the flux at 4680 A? 1.05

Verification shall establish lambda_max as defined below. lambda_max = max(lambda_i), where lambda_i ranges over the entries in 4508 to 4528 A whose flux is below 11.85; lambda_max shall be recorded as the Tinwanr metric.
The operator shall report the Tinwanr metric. 4524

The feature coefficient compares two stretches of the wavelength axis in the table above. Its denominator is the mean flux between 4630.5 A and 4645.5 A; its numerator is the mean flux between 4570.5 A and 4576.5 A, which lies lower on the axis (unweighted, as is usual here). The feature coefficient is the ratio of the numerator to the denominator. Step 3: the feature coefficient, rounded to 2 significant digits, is 0.98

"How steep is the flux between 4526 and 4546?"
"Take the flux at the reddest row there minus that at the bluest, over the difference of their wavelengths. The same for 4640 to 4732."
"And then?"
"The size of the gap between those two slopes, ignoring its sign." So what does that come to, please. 0.047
